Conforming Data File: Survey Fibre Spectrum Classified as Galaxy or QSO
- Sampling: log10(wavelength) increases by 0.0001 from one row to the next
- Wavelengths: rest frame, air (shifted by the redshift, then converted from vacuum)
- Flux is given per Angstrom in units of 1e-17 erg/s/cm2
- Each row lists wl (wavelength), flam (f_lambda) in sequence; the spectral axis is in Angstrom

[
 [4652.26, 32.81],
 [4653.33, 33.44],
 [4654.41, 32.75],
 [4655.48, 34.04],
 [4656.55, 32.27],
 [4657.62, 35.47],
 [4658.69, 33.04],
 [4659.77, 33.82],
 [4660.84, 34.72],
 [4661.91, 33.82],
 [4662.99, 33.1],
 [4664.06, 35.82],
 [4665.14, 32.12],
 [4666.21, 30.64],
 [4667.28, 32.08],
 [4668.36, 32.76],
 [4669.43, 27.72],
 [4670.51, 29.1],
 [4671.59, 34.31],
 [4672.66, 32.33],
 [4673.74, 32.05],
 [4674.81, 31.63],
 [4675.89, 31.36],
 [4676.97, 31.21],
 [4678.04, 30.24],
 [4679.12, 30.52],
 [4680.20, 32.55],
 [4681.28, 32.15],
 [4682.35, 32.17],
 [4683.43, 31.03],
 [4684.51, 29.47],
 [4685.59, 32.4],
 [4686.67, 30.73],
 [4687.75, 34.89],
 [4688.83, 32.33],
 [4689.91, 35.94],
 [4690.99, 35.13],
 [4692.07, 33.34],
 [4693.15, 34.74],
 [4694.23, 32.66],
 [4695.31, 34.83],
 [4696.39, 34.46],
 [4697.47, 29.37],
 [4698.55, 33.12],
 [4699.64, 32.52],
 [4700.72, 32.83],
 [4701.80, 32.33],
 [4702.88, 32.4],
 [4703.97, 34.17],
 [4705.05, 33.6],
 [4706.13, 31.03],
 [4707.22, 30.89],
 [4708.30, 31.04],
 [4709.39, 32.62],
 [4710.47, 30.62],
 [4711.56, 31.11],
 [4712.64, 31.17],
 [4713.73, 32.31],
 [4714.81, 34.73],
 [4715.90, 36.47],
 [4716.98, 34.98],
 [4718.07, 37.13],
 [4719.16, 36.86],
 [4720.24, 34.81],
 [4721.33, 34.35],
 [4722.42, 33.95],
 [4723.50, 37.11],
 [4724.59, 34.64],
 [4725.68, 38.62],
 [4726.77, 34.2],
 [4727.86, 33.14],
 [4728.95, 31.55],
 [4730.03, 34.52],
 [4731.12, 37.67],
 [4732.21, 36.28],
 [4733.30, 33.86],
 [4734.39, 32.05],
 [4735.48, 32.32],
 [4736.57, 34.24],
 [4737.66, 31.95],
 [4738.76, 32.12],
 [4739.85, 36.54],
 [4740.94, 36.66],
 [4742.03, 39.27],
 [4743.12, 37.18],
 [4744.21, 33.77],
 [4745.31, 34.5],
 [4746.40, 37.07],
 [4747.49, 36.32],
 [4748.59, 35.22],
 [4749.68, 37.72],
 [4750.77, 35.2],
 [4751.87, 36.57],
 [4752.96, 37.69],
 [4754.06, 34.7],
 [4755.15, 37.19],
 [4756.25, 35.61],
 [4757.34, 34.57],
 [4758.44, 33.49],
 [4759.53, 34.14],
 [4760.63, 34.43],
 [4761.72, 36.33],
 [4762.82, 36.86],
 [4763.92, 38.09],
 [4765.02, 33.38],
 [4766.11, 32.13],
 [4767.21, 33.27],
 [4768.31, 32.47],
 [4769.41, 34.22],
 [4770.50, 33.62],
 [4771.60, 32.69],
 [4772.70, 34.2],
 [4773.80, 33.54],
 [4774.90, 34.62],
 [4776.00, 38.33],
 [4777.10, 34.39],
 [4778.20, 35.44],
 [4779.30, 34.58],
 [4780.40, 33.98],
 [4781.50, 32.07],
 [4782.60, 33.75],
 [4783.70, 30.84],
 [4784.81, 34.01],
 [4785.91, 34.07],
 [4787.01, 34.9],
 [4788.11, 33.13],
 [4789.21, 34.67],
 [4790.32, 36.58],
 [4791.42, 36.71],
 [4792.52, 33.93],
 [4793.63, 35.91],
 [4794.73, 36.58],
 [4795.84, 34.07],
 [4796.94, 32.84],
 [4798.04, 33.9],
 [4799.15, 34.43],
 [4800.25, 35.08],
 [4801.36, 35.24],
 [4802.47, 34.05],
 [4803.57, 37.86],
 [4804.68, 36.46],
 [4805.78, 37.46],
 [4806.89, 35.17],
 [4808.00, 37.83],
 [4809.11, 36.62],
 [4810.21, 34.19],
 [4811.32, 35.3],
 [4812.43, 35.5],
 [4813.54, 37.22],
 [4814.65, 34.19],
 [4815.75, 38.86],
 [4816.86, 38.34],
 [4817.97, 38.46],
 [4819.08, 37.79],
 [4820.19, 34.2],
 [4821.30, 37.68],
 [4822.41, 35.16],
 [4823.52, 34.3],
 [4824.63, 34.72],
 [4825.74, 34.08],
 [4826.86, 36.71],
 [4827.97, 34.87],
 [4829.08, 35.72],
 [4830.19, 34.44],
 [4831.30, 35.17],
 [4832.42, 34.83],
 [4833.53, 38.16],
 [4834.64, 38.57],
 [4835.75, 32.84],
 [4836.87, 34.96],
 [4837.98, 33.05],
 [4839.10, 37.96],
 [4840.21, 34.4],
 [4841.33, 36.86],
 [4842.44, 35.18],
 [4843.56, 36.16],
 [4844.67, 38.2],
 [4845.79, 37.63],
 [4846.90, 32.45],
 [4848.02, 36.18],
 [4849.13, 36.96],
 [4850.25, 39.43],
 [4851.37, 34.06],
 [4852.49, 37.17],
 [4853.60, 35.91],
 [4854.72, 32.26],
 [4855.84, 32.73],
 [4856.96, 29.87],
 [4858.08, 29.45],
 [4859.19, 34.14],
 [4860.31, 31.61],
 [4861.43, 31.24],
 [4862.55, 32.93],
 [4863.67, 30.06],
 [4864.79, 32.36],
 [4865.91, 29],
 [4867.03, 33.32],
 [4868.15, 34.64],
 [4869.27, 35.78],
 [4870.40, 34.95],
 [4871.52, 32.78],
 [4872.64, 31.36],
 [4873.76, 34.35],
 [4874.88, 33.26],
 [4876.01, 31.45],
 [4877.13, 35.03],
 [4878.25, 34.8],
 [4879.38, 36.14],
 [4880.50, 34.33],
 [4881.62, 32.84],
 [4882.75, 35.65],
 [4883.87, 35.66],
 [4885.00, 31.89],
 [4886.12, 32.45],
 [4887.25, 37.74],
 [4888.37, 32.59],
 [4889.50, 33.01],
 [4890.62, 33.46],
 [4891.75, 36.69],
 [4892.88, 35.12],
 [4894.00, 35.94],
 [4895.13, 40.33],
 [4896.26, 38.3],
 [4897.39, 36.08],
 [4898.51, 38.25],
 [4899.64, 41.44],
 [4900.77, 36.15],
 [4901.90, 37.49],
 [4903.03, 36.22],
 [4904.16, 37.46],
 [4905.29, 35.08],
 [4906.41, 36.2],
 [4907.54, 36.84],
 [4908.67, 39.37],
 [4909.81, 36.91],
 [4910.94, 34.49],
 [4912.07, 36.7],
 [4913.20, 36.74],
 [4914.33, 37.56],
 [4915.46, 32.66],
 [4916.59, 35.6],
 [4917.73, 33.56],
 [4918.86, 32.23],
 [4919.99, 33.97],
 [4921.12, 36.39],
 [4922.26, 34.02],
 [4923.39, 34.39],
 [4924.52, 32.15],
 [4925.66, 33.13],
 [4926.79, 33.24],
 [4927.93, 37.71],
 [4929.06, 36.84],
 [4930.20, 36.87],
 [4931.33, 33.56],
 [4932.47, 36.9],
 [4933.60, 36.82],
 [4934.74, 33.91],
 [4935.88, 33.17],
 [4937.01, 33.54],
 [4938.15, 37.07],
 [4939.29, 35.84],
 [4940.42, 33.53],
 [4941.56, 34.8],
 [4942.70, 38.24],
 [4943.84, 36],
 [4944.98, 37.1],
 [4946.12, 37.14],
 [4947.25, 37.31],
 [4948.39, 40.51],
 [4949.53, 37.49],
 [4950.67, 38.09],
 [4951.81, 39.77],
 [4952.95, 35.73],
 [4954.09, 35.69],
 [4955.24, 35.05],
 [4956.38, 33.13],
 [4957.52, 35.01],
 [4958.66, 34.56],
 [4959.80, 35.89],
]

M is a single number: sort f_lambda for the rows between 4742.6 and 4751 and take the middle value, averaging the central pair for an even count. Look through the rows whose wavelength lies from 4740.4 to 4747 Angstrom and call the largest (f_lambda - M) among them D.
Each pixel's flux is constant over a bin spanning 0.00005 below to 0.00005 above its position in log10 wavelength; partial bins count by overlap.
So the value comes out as 3.5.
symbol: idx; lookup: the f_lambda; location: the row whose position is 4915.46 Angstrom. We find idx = 32.66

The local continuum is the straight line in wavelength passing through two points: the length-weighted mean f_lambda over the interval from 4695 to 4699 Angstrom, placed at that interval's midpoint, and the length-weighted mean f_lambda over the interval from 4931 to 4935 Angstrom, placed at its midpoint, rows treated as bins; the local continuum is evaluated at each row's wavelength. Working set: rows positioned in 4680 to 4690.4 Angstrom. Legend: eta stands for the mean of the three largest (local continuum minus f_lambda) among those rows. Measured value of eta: 2.3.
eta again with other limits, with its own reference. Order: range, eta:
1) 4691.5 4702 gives 1.5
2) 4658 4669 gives 0.9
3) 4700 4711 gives 2.1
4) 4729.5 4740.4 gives 1.3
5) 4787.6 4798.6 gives 0.7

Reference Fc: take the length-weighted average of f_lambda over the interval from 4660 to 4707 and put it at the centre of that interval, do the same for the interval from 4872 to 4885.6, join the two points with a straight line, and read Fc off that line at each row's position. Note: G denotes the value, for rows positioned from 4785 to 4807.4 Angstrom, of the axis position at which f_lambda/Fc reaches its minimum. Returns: 4796.94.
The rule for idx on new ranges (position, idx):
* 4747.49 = 36.32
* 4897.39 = 36.08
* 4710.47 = 30.62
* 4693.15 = 34.74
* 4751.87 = 36.57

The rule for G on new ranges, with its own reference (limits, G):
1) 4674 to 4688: 4684.51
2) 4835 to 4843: 4835.75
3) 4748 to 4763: 4758.44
